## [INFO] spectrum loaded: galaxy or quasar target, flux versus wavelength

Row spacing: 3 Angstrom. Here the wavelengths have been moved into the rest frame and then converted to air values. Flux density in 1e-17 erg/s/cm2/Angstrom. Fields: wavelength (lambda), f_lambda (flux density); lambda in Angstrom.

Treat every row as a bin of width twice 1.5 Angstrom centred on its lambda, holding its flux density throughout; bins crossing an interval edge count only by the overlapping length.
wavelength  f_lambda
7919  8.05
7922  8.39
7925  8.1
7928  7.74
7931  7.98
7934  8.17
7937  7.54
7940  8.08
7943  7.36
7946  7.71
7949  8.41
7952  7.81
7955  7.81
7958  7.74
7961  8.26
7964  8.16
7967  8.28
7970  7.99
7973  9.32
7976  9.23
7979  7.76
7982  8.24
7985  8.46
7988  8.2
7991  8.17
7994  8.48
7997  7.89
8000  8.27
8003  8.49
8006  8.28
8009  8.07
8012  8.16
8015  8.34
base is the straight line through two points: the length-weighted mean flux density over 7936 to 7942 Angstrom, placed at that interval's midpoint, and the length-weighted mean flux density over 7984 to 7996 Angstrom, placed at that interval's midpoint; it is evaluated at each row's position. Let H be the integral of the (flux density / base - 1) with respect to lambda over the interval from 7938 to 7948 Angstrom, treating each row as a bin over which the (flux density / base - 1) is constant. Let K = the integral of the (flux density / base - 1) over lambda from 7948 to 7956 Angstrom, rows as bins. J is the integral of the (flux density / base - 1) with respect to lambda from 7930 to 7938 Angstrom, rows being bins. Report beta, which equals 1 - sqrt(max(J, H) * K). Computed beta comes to 0.89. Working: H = -0.12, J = 0.17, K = 0.07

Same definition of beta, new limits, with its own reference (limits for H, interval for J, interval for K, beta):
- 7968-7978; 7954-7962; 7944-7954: 0.80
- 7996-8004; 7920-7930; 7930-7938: 0.69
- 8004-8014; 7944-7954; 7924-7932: 0.88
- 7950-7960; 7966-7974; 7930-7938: 0.74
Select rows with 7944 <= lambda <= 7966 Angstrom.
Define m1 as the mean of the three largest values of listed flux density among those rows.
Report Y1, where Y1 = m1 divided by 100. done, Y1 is 0.0828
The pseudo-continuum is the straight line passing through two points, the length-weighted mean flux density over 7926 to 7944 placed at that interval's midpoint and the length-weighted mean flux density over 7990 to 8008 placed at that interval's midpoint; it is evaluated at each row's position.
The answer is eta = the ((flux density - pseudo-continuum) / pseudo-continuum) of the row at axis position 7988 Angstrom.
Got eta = 0.002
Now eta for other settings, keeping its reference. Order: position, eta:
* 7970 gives -0.009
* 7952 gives -0.017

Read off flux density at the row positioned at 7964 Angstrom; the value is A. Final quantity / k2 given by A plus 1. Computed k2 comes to 9.16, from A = 8.16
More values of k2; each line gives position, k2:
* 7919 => 9.05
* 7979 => 8.76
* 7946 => 8.71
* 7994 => 9.48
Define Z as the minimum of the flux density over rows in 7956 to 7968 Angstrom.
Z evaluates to 7.74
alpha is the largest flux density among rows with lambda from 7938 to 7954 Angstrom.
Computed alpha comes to 8.41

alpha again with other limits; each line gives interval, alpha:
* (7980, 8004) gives 8.49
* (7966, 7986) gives 9.32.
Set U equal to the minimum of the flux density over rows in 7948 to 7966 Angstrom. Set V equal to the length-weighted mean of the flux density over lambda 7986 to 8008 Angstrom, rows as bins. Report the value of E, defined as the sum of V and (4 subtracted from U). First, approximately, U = 7.74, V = 8.3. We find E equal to 12.0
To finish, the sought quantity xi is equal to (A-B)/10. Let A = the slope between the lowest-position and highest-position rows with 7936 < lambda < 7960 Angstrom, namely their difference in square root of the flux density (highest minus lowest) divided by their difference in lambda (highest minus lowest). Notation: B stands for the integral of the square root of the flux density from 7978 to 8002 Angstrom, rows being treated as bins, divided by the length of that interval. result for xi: -0.286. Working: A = 0.0017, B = 2.86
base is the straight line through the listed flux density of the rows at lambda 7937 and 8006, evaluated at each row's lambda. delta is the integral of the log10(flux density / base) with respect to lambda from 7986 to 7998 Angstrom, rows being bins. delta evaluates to 0.05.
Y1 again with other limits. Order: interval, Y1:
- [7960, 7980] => 0.0894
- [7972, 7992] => 0.0900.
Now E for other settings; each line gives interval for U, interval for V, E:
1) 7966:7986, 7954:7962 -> 11.7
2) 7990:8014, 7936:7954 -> 11.7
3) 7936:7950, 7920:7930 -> 11.4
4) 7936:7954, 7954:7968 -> 11.4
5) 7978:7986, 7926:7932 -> 11.6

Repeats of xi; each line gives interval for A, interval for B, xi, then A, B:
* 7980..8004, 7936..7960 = -0.279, 0.0021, 2.80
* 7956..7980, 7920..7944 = -0.282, 0.0002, 2.82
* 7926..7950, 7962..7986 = -0.290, 0.0056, 2.90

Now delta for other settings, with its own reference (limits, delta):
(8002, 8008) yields 0.02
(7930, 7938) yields 0.18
